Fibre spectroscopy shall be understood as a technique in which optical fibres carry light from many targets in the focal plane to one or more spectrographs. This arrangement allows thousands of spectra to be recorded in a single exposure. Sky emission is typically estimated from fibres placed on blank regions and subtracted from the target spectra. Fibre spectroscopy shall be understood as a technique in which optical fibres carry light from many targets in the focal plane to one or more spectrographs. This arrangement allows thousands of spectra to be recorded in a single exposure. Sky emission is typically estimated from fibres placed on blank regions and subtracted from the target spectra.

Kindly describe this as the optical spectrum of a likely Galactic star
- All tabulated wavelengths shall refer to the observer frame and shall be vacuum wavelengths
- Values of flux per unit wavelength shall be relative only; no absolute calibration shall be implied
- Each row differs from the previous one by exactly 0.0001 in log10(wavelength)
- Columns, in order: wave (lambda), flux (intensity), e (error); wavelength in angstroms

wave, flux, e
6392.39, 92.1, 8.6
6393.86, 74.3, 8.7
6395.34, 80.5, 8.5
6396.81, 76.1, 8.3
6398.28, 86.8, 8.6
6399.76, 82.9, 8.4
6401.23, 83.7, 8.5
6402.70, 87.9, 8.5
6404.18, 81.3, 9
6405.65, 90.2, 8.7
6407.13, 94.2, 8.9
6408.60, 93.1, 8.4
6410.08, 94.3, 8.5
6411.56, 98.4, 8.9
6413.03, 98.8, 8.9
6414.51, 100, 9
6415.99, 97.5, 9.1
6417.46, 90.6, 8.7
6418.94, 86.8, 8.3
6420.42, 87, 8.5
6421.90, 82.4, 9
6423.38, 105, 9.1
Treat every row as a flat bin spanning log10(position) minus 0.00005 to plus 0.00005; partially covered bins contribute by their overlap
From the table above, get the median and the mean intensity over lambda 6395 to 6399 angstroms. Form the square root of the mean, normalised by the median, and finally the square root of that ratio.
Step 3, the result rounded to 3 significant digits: 0.335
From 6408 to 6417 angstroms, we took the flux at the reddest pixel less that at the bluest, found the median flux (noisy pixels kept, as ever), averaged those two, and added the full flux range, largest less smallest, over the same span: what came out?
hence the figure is 58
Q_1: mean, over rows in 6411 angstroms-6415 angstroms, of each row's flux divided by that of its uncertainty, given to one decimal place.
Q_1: 11.1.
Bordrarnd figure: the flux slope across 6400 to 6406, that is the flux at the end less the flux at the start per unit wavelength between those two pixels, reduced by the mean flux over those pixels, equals -84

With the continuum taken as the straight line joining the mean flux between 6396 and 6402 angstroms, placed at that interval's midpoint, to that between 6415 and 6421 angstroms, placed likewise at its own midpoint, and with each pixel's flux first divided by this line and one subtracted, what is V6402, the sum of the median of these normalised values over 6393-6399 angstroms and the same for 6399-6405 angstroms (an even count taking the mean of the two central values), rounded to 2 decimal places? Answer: -0.03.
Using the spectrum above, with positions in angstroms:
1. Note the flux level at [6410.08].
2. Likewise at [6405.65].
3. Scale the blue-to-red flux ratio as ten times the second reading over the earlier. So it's 9.6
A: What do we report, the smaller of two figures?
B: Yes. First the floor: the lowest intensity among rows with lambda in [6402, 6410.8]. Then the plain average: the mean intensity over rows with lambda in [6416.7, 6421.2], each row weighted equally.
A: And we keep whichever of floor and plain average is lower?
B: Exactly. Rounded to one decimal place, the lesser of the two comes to 81.3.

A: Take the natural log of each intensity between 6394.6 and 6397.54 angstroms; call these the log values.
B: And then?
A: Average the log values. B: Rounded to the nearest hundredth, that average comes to 4.36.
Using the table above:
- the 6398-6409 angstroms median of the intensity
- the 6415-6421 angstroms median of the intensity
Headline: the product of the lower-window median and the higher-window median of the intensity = 7757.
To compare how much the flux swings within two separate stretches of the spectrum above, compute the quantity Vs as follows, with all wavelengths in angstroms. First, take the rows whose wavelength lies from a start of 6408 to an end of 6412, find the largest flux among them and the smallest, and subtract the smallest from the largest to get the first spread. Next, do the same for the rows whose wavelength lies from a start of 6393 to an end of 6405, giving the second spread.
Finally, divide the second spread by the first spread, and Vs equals 2.6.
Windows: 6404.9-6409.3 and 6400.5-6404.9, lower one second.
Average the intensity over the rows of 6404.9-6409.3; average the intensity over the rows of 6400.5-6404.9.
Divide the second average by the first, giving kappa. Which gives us 0.911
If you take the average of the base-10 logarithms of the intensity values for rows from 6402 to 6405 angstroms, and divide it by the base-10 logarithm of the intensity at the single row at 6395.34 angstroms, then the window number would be 1.01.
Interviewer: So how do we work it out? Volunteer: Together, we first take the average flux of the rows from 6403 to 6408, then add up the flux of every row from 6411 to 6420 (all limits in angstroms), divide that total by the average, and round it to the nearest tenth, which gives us 6.5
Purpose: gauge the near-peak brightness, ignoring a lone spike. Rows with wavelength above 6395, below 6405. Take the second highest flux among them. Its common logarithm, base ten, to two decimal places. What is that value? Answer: 1.94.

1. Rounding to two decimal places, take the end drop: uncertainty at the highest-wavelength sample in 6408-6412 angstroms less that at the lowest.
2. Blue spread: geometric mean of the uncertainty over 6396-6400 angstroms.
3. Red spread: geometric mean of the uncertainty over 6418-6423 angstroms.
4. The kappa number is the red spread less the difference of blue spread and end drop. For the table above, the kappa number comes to 0.66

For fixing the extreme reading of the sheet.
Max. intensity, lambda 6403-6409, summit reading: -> 94.2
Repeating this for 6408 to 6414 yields 98.8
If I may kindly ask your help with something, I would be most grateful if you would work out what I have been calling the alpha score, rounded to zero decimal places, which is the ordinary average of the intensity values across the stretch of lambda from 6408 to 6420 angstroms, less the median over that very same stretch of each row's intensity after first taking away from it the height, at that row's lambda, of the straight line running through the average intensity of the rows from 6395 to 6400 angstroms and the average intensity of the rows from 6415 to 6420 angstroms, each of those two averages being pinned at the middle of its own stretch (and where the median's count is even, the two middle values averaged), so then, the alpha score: 88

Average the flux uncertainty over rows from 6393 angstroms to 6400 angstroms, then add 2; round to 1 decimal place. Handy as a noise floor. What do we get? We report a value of 10.5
